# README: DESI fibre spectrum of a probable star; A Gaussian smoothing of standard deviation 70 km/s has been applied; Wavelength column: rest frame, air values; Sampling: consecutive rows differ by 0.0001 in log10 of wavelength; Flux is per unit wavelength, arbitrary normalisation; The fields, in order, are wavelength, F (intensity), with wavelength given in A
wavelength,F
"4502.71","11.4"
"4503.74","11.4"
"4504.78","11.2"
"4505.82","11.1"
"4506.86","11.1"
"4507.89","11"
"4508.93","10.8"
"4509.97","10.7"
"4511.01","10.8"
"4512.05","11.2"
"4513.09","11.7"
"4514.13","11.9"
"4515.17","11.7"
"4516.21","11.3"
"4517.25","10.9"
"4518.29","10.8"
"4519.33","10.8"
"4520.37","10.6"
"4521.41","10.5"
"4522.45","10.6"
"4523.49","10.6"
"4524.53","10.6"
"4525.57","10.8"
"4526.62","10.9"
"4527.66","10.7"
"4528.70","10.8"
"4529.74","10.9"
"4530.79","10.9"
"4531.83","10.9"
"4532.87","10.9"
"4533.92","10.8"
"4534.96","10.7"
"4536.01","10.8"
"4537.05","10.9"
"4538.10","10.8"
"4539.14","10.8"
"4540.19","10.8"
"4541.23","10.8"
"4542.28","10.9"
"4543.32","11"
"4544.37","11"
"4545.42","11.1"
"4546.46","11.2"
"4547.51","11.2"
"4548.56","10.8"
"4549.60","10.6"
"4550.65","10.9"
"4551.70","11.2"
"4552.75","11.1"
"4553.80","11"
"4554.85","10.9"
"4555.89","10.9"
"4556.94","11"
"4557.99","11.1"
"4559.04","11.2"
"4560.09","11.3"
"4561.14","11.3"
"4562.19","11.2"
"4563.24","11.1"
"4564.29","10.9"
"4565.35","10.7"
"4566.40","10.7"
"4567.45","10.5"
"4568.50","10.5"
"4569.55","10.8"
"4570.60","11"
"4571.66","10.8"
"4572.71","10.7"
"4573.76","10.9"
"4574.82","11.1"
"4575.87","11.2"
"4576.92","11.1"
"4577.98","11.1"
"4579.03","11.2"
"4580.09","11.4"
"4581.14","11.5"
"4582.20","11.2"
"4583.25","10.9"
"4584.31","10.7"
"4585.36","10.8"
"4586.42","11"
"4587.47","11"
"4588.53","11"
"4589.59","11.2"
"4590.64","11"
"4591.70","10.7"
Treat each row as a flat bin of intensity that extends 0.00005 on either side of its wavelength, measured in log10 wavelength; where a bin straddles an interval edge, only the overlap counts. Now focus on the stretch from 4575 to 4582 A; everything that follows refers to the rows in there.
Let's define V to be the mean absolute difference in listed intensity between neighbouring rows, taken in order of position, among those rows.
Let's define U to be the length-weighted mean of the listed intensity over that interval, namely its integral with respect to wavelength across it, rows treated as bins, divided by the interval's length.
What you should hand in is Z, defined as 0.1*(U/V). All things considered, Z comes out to 11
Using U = 11.24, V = 0.100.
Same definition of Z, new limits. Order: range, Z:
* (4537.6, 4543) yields 43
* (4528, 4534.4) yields 27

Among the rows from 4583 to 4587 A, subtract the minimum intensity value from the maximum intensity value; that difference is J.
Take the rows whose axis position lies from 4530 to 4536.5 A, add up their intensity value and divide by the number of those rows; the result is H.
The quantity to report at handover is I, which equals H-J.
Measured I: 10.5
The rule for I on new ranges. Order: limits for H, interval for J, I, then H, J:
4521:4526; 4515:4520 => 9.7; 10.6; 0.90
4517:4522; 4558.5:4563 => 10.6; 10.7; 0.10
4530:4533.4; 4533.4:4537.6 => 10.7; 10.9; 0.20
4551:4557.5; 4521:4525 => 10.9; 11.0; 0.10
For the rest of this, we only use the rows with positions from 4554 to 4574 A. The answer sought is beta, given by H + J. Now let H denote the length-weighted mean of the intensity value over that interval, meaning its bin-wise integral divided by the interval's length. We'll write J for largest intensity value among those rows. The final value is 22.2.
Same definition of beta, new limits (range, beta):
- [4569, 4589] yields 22.5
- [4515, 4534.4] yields 22.5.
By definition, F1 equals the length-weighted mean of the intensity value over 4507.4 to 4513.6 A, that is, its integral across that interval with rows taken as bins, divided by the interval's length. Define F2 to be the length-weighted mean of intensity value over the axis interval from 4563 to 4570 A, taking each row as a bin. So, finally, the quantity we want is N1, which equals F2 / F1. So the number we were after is 0.973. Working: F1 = 11.02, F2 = 10.7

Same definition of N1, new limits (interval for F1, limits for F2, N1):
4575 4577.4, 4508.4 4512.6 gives 0.972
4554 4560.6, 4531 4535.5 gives 0.978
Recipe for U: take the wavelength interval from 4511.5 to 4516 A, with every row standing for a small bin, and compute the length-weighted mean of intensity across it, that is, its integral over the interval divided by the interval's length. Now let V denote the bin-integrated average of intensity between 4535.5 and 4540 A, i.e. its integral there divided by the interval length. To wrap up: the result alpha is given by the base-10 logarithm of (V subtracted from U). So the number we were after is -0.1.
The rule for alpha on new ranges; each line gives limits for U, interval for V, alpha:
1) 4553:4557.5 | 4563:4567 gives -0.8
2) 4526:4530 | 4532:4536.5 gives -1.7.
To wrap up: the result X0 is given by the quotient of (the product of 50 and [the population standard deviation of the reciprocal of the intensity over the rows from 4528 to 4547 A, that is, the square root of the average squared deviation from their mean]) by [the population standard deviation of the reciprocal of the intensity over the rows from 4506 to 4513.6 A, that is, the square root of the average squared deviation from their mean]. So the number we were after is 20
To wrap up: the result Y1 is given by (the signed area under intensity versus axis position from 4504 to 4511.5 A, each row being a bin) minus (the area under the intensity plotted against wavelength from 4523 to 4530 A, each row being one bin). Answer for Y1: 6.9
